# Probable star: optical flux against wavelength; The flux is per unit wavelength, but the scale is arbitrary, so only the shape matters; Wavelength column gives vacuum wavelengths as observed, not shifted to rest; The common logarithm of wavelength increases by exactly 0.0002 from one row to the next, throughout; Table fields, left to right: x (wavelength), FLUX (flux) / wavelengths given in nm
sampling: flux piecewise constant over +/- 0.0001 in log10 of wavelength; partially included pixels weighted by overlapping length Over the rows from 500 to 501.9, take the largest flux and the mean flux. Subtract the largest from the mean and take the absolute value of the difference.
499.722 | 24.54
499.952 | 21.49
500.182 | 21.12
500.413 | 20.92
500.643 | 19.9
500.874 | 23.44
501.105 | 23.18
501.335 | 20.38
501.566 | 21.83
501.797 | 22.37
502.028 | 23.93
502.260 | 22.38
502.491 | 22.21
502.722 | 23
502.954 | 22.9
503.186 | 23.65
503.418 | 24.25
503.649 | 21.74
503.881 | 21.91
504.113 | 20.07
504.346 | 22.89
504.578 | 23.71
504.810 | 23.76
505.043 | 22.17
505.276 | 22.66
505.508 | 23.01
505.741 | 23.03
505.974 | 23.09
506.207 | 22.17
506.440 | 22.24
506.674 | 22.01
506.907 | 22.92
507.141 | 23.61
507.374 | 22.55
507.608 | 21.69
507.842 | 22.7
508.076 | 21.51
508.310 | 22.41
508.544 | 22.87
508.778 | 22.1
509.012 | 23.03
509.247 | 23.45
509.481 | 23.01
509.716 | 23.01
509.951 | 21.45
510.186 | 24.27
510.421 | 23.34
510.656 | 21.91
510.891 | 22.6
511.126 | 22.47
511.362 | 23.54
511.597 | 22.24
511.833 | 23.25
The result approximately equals 1.80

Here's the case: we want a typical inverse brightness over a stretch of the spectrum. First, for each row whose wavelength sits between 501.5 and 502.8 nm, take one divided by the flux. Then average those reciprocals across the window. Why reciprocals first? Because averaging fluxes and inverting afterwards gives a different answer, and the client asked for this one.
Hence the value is 0.0442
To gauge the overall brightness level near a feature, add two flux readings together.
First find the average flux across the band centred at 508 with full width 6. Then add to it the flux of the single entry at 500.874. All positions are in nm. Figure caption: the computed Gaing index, 46.1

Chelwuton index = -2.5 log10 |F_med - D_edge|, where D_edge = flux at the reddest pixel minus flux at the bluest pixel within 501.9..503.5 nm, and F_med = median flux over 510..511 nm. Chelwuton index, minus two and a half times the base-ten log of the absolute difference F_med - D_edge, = -3.39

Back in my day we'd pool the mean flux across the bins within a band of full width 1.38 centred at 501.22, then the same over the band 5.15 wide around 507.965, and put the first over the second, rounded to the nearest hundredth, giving 0.96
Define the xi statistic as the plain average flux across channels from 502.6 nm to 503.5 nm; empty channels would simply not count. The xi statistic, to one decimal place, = 23.4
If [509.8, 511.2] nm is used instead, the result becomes 22.7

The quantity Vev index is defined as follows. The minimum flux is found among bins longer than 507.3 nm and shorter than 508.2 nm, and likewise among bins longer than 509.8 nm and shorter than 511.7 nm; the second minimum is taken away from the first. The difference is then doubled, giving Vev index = 0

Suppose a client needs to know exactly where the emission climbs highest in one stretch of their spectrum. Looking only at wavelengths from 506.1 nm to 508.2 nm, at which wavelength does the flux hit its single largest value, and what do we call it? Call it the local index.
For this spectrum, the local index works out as 507.141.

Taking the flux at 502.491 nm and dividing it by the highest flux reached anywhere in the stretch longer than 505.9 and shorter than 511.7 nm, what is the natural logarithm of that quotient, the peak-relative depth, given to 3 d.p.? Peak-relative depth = -0.089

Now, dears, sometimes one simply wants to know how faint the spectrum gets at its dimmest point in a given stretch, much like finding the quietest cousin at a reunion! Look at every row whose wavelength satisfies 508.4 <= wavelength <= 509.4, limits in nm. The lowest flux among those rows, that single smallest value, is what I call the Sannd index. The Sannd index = 22.1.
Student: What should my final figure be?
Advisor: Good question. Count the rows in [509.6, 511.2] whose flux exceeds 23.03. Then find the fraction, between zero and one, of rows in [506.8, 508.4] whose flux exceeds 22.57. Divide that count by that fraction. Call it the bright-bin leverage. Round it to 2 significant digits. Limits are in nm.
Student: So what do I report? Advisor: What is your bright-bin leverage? 4.7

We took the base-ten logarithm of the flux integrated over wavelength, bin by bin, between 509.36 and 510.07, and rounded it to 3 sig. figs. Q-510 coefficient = 1.20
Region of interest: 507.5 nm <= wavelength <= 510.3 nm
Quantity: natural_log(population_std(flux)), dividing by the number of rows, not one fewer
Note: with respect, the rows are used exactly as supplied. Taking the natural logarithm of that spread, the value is -0.22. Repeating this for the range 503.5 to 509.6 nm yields -0.24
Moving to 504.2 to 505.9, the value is -0.65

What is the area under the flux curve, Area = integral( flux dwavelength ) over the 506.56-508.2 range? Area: 37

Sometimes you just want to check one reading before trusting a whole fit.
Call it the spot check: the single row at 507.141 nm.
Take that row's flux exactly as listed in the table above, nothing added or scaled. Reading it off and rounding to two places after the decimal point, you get 23.61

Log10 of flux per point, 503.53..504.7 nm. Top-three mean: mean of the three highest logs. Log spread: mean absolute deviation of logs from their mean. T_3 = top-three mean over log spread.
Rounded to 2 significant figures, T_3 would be 70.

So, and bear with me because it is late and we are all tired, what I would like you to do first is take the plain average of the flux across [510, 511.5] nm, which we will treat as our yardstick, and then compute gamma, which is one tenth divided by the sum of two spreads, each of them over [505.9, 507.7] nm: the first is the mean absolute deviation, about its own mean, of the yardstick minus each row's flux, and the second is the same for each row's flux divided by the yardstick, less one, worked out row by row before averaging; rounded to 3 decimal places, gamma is 0.189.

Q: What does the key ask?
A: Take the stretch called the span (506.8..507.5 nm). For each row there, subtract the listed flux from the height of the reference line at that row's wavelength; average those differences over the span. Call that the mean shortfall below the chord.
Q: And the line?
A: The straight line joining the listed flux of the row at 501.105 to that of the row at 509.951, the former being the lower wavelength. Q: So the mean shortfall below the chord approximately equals -1.0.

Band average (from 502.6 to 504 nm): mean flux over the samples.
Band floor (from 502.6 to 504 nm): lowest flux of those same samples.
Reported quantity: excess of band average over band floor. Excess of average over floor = 1.2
